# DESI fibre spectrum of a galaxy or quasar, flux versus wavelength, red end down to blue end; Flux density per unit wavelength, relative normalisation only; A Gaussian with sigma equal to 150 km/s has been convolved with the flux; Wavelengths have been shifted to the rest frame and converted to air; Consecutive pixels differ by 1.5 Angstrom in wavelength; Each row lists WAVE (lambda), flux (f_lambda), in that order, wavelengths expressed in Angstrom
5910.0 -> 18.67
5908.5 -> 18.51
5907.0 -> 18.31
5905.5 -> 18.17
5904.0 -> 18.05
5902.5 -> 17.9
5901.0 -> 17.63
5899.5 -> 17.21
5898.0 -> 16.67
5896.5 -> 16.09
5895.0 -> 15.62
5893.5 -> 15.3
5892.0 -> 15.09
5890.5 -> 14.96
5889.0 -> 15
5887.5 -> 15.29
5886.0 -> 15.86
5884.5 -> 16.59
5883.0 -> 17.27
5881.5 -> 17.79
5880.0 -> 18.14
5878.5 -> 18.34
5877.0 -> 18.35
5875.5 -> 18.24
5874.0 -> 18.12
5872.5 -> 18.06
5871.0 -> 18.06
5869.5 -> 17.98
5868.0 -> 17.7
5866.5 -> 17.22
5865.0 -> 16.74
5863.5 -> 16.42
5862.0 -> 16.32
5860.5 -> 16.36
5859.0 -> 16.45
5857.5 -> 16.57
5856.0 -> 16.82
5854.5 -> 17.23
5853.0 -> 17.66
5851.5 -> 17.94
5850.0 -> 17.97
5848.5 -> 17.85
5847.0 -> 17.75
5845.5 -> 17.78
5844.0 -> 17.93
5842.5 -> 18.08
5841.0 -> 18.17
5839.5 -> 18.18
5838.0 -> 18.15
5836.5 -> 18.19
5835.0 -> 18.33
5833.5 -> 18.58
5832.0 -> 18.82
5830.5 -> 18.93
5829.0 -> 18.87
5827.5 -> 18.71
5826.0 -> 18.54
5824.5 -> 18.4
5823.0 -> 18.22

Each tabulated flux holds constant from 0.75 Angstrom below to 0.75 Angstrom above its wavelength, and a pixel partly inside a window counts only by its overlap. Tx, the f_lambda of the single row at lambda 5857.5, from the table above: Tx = 16.57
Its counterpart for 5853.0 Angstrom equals 17.66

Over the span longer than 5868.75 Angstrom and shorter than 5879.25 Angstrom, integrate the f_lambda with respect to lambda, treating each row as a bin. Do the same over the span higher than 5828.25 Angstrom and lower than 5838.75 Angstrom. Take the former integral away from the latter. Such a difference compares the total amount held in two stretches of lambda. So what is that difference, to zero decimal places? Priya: 4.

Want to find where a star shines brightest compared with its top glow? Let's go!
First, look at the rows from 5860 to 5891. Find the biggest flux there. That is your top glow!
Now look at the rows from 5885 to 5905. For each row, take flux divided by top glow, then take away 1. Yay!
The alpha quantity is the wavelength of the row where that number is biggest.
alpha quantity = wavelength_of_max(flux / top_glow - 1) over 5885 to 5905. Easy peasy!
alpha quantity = 5904.0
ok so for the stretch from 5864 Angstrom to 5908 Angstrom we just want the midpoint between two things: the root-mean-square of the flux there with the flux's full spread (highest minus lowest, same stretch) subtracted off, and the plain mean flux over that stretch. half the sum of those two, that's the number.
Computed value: 15.4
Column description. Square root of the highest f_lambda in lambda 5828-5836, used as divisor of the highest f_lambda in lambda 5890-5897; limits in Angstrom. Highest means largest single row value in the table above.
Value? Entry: 3.70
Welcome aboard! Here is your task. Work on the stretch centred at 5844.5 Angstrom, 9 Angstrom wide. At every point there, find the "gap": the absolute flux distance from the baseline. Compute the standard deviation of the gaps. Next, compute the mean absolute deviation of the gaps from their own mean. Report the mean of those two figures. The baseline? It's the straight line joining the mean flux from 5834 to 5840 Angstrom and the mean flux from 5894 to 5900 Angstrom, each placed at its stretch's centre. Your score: 0.06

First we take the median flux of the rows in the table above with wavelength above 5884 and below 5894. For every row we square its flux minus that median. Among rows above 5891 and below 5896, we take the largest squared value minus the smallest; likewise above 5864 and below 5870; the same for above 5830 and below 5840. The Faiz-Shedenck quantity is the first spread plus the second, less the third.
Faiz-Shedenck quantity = 0.2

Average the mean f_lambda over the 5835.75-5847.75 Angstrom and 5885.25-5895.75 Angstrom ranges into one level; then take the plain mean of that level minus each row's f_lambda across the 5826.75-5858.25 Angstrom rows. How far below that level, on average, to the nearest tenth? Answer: -1.4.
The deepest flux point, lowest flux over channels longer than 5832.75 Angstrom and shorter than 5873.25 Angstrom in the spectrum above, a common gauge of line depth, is 16.32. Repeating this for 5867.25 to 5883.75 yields 17.27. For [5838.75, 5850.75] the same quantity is 17.75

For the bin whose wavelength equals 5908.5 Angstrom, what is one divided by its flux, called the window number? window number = 0.0540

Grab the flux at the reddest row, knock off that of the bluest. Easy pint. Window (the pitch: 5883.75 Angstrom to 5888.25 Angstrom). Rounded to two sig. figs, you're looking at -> -1.3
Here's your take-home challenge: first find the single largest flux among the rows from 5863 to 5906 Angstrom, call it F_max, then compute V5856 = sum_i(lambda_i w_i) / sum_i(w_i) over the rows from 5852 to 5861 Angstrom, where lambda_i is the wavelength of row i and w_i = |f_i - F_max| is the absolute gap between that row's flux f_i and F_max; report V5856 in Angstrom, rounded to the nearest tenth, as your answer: 5857.5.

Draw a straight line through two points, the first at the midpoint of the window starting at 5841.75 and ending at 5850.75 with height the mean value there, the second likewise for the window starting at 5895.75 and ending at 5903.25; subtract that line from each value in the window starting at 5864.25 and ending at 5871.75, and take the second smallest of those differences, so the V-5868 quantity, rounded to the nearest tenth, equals -0.4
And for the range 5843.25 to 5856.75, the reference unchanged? -0.5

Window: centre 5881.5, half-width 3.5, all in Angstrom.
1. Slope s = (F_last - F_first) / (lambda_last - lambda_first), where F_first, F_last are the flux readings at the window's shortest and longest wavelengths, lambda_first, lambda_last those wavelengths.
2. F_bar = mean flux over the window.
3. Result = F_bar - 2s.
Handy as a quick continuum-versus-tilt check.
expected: 18.2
